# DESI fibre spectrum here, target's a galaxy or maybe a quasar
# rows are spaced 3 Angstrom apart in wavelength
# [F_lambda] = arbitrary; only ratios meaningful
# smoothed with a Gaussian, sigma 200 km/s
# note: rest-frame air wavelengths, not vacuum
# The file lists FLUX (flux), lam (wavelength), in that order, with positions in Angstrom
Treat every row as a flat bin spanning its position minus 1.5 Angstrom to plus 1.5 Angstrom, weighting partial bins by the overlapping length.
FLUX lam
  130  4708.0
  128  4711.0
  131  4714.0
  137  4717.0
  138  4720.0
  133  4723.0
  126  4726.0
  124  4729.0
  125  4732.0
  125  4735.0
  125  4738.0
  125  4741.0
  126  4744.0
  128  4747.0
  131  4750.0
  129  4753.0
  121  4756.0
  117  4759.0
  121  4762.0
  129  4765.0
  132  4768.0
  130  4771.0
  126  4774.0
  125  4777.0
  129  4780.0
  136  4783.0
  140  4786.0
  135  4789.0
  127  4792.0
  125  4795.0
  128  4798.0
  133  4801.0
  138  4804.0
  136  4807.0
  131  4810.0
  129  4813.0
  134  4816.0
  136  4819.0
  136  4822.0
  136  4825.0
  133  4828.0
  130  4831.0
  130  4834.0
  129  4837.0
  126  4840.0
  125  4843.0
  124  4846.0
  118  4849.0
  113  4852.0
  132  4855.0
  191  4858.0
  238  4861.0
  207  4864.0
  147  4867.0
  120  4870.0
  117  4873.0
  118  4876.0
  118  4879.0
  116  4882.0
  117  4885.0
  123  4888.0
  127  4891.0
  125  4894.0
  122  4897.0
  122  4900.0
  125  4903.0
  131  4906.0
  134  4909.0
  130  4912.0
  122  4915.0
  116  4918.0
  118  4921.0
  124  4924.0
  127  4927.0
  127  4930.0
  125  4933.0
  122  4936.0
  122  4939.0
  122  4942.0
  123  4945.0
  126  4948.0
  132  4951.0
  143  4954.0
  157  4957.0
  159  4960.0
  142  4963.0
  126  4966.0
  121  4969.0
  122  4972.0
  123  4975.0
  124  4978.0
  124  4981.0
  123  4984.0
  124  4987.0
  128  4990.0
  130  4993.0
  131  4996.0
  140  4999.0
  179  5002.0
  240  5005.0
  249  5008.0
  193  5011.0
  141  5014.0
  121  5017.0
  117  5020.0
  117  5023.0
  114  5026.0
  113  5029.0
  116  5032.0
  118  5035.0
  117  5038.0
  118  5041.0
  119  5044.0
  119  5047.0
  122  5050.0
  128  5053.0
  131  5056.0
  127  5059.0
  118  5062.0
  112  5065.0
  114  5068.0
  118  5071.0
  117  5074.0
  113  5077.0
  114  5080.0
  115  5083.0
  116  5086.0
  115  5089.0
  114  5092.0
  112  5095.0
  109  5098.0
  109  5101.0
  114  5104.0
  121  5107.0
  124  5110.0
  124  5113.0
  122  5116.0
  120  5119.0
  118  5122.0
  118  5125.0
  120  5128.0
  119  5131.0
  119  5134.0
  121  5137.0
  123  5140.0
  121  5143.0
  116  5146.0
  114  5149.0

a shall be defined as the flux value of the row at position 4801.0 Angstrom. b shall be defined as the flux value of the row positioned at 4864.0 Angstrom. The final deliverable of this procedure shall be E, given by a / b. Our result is 0.64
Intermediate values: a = 133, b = 207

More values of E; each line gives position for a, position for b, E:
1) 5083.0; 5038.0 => 0.98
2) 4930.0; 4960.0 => 0.80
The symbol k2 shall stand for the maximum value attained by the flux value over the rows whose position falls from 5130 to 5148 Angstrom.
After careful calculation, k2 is 123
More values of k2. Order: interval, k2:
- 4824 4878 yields 238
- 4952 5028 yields 249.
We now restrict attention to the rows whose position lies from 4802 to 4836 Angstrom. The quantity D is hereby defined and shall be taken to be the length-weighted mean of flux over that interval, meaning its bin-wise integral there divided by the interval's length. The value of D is 133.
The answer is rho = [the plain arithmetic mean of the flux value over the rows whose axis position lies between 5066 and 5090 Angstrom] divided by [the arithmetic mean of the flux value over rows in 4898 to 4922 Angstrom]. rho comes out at 0.92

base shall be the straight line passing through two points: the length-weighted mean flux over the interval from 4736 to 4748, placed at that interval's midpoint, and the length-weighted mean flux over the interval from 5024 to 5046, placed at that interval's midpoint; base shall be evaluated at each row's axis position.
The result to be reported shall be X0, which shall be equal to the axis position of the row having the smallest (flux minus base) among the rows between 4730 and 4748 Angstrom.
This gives 4732.0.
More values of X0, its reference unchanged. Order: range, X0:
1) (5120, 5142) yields 5122.0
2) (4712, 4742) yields 4729.0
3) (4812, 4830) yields 4813.0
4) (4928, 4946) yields 4936.0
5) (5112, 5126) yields 5122.0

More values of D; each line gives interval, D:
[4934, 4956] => 128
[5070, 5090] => 115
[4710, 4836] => 130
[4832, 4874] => 144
